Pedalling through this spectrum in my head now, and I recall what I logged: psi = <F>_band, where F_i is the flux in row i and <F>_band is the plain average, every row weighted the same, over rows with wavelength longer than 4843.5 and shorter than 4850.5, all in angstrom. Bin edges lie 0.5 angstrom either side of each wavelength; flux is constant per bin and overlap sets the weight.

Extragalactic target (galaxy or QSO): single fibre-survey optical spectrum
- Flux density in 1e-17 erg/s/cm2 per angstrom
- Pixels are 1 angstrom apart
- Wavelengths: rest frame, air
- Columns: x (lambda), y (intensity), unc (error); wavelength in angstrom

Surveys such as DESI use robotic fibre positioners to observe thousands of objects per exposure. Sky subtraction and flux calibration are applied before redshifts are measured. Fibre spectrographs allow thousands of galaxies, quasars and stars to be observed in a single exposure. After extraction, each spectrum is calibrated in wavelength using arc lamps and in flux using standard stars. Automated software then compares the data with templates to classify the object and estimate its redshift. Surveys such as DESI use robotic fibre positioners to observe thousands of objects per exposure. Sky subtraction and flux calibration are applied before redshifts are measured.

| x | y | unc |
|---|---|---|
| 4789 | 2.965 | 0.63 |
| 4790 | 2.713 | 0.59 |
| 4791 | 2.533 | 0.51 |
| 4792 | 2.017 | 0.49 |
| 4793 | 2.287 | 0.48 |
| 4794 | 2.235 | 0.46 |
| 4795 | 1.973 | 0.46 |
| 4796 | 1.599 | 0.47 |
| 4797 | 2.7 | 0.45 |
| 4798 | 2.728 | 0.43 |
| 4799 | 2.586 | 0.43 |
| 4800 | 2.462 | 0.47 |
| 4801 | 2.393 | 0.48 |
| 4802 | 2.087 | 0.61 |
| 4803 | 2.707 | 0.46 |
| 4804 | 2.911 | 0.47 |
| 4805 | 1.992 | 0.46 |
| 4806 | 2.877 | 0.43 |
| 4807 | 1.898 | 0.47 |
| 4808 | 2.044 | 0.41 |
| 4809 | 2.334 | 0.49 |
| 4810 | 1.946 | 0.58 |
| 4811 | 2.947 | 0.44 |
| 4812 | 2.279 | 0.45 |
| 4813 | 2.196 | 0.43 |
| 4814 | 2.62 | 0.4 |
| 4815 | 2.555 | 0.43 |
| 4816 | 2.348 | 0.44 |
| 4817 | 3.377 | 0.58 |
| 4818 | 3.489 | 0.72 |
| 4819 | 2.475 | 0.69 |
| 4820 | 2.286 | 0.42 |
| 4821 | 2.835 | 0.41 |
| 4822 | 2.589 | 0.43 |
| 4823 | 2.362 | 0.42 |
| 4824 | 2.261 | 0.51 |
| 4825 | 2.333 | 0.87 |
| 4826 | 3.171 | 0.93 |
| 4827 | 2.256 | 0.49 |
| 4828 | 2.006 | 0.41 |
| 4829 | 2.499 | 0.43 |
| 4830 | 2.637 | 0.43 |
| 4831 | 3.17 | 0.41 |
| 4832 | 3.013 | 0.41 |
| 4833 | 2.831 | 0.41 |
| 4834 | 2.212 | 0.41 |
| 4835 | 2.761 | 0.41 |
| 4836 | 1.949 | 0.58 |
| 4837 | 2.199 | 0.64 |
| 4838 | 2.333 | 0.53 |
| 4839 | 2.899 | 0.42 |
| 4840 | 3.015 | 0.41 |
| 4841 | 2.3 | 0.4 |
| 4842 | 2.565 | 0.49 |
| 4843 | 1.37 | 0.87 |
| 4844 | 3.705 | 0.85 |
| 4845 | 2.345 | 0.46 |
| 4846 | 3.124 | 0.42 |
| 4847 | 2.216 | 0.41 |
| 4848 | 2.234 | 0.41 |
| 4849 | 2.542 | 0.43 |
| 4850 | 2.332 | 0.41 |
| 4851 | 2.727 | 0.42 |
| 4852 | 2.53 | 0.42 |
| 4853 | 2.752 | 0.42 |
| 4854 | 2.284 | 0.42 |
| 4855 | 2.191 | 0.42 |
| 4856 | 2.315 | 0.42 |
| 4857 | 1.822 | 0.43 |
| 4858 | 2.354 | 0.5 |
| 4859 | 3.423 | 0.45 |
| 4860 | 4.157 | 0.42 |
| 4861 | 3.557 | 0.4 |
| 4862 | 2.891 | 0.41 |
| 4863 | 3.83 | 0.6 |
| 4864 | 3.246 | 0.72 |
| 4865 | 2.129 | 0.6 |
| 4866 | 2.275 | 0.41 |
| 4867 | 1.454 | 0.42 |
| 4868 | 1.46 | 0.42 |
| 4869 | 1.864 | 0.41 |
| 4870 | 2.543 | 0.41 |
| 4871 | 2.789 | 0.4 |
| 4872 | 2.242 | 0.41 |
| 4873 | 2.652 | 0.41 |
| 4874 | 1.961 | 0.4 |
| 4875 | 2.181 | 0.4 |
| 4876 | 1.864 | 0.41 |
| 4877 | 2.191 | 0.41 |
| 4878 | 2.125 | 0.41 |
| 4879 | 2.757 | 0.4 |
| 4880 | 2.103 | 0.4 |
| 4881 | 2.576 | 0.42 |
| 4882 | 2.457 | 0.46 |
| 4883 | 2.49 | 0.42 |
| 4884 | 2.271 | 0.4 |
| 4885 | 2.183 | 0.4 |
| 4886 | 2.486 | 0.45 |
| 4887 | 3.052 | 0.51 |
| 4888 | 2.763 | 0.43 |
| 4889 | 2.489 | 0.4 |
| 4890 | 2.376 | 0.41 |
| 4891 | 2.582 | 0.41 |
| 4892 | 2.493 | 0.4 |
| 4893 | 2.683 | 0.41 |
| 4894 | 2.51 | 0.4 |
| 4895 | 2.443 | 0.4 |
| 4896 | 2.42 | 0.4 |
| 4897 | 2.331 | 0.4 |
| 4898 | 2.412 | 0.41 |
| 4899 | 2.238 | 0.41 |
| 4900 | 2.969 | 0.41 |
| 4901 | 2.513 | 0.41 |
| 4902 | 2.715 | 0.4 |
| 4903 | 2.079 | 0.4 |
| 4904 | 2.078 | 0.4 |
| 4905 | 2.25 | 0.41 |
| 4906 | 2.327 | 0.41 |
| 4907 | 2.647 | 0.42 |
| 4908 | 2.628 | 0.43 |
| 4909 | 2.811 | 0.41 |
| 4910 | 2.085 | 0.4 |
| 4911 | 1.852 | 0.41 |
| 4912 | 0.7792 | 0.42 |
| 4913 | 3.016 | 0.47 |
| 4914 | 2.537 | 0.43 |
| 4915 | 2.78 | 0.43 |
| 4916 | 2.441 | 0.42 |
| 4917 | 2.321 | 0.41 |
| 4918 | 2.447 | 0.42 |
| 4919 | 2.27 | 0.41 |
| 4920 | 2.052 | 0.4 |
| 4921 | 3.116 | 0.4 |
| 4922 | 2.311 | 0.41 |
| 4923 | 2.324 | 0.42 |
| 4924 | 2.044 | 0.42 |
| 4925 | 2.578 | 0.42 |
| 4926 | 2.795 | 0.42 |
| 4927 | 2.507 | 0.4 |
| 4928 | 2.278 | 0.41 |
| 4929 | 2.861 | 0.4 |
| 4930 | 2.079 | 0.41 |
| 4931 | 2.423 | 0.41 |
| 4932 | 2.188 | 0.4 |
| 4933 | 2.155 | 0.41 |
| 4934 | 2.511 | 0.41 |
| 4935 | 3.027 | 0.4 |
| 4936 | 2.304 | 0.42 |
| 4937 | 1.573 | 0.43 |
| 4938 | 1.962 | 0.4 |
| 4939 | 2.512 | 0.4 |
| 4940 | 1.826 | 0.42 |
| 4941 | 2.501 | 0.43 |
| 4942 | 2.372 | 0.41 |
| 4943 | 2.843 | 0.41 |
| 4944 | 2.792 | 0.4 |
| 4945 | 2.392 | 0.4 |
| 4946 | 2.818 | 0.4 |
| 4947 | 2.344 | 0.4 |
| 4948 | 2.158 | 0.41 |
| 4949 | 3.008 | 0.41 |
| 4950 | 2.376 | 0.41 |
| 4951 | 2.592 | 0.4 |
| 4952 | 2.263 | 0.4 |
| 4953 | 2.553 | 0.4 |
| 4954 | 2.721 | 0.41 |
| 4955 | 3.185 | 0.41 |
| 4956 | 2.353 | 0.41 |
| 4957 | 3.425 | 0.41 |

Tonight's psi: 2.64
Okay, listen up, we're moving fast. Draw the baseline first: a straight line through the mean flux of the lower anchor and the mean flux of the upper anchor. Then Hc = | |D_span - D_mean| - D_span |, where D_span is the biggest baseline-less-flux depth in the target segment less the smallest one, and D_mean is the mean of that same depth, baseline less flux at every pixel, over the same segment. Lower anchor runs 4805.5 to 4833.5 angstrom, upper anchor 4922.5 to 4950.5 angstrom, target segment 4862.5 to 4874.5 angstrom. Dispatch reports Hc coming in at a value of 0.13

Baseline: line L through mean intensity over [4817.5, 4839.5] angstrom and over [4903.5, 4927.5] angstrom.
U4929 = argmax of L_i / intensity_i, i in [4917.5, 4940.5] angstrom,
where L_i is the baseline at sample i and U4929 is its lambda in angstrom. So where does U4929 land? 4937 angstrom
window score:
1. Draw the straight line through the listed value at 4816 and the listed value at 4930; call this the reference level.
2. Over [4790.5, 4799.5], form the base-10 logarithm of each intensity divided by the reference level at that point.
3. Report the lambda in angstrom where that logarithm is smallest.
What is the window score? 4796 angstrom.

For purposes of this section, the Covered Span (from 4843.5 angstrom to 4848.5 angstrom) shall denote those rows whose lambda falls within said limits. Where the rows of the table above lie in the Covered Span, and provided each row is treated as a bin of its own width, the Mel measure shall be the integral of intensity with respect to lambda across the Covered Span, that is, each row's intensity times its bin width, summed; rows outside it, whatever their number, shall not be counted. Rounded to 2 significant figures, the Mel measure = 14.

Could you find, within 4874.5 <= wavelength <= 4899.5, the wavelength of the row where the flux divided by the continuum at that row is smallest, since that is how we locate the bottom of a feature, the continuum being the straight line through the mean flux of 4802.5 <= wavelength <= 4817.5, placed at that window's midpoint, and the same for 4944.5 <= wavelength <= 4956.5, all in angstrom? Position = 4876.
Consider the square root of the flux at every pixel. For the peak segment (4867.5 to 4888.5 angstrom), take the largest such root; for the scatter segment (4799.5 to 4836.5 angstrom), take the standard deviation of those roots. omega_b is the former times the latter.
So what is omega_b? 0.22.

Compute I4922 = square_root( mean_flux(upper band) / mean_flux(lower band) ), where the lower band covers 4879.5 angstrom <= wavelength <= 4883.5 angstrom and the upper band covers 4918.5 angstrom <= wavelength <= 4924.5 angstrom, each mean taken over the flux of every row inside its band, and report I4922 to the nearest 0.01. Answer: 0.99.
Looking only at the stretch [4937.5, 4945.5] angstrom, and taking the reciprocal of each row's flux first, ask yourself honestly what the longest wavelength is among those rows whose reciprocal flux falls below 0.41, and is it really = 4944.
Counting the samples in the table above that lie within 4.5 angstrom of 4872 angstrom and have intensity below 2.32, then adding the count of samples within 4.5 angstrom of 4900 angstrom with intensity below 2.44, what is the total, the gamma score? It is 12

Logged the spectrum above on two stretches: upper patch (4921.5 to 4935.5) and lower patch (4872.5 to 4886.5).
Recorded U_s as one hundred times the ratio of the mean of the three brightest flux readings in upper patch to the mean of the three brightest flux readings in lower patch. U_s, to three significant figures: 109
